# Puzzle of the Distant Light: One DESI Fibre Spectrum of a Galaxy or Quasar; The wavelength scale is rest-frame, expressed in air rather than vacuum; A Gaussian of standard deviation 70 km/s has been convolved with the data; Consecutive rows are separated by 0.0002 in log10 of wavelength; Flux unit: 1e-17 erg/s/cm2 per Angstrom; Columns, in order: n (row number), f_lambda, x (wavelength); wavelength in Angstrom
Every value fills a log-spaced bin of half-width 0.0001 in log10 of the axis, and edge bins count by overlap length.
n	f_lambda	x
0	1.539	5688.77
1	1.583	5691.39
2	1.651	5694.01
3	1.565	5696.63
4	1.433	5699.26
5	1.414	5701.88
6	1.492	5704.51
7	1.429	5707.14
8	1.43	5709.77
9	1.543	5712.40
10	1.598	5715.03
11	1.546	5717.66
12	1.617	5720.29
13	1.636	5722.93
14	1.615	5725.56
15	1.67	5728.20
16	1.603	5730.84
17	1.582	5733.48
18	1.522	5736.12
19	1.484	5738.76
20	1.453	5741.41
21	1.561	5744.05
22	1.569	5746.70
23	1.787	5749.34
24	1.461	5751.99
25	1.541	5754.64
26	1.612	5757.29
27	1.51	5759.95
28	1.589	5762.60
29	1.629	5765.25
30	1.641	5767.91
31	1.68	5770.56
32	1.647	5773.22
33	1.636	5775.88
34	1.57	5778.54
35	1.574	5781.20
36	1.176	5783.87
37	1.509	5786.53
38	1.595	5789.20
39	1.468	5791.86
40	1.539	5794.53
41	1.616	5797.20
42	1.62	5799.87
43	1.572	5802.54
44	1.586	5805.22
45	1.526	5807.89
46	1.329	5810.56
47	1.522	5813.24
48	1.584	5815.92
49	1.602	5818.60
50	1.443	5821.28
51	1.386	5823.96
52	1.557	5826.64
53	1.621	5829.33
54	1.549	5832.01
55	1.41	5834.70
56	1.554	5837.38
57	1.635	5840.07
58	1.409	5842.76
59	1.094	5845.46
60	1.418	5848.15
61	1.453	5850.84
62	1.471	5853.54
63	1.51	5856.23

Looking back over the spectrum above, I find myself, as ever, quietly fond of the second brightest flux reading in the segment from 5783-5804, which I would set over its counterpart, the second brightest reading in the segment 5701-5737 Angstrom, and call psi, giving 0.99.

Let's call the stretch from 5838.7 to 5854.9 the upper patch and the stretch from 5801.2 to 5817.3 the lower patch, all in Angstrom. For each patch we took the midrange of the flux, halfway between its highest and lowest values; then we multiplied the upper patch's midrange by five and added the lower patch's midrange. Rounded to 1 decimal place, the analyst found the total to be 8.3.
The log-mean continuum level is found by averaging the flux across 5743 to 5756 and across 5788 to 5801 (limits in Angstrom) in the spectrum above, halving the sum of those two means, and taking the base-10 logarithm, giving 0.20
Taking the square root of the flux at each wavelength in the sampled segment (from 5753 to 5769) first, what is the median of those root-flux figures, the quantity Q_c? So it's 1.265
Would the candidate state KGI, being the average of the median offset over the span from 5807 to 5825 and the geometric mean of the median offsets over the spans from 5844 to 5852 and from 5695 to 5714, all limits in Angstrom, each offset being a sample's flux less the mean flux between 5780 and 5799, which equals 0.0481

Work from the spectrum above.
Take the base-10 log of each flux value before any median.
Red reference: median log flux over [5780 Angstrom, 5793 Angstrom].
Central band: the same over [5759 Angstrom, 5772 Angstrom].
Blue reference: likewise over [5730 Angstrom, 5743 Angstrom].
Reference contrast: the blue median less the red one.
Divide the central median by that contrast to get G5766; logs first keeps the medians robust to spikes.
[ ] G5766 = 57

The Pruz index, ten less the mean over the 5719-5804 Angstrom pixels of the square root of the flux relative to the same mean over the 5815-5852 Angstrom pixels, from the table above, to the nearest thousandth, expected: 8.969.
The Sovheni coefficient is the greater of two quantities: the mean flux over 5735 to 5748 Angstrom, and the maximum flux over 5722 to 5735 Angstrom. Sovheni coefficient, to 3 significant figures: 1.67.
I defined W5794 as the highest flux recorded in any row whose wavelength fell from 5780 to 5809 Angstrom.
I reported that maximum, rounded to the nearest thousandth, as 1.620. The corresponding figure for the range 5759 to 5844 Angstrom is 1.680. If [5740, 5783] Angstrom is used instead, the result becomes 1.787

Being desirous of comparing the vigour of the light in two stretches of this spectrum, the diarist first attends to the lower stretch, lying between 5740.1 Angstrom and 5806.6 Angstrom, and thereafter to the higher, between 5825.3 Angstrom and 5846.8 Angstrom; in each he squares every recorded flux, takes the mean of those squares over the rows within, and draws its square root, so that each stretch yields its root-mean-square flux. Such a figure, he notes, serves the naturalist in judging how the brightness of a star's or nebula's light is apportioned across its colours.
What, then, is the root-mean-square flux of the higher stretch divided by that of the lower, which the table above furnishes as 0.95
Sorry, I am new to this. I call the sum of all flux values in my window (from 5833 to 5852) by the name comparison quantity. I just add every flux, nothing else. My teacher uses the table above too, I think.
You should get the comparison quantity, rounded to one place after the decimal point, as 10.0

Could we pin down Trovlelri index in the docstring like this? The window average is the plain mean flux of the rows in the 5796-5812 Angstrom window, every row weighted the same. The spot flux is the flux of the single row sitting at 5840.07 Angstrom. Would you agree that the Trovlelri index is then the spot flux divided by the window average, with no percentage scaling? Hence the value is 1.061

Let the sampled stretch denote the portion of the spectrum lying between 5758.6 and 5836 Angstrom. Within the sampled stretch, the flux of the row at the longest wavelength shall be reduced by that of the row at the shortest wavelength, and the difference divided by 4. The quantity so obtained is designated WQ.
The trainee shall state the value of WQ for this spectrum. -0.025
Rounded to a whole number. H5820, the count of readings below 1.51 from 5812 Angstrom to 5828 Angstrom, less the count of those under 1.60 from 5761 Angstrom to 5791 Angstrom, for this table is -4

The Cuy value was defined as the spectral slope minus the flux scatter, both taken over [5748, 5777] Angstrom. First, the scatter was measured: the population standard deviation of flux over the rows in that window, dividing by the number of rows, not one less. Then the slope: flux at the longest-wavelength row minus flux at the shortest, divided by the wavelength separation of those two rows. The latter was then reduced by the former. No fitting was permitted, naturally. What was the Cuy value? -0.089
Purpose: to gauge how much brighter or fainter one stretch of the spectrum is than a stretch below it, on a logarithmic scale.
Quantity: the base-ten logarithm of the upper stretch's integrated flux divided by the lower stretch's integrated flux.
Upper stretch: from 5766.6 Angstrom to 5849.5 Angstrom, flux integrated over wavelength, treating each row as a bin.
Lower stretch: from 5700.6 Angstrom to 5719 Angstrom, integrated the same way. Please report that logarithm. 0.7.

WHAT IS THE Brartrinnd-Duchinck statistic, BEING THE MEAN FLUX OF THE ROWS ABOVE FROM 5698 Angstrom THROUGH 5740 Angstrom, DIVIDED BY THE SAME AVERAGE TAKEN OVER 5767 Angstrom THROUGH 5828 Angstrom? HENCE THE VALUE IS 1.00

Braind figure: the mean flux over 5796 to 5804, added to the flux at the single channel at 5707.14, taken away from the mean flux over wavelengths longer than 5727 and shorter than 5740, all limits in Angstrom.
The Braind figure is -1.46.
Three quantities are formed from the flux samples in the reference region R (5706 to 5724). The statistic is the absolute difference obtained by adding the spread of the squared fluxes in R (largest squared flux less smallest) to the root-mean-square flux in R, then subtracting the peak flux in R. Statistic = 0.54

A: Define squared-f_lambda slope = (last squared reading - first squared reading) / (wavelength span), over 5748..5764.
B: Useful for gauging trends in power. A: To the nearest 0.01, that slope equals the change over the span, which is -0.05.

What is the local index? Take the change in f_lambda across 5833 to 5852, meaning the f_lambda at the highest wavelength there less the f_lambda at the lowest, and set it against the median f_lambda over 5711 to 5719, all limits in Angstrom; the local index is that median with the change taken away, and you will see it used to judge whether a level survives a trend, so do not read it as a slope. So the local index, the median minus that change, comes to 1.50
